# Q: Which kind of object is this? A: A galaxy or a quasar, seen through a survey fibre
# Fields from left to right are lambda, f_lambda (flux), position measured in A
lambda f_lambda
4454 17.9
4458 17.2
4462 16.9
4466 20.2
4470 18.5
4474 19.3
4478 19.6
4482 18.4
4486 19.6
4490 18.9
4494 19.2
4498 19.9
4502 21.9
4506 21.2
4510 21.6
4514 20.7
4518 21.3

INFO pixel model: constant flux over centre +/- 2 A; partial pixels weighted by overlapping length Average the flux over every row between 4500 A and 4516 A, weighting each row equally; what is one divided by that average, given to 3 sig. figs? 0.0468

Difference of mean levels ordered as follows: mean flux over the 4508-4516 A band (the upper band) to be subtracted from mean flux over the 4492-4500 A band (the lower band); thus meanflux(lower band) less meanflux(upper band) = -1.6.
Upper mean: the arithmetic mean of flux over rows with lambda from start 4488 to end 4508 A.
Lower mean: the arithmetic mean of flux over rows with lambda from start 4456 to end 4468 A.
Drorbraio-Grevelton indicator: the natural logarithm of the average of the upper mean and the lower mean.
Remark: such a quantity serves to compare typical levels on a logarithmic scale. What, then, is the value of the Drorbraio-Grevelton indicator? 2.95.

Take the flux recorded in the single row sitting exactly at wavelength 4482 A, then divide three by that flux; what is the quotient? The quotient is 0.163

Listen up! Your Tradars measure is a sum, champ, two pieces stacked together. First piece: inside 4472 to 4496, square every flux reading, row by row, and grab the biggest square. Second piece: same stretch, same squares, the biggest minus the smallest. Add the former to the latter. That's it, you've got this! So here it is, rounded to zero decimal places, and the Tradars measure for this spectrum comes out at 430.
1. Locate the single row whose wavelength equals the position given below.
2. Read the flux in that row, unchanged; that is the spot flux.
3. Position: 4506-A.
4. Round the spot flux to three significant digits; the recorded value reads 21.2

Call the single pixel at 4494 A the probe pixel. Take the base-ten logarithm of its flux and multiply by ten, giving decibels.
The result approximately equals 12.8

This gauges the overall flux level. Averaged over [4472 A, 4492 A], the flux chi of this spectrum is 19.2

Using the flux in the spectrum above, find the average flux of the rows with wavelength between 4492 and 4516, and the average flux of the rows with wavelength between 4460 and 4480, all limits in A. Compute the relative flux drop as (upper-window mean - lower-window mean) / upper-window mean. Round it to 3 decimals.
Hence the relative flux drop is 0.089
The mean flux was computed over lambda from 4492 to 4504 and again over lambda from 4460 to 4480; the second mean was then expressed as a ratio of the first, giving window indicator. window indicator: 0.930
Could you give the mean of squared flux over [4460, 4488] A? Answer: 359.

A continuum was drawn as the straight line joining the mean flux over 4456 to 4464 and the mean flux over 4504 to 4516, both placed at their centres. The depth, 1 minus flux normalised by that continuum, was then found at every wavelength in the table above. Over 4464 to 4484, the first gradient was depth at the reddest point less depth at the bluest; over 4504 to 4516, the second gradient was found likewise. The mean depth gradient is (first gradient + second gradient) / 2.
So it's 0.12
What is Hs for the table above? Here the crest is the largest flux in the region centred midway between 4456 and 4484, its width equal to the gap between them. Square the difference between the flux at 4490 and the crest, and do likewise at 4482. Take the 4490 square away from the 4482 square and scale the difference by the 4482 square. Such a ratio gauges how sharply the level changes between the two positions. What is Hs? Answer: 0.5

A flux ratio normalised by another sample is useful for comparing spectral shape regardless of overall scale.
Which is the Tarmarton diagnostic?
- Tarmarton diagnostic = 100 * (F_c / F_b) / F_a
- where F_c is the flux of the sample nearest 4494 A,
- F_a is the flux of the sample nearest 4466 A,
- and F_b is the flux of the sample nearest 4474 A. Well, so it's 4.92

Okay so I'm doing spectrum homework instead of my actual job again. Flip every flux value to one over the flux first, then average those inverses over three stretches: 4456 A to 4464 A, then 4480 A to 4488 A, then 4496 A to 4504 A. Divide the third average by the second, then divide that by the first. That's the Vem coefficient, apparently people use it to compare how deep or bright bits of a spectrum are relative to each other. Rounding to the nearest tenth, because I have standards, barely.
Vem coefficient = 15.5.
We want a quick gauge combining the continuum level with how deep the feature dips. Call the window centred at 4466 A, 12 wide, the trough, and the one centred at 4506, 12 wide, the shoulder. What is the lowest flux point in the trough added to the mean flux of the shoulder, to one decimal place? 38.5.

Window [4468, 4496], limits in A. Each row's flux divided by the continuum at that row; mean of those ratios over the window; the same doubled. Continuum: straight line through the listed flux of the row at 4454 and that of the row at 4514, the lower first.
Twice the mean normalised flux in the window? 1.99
